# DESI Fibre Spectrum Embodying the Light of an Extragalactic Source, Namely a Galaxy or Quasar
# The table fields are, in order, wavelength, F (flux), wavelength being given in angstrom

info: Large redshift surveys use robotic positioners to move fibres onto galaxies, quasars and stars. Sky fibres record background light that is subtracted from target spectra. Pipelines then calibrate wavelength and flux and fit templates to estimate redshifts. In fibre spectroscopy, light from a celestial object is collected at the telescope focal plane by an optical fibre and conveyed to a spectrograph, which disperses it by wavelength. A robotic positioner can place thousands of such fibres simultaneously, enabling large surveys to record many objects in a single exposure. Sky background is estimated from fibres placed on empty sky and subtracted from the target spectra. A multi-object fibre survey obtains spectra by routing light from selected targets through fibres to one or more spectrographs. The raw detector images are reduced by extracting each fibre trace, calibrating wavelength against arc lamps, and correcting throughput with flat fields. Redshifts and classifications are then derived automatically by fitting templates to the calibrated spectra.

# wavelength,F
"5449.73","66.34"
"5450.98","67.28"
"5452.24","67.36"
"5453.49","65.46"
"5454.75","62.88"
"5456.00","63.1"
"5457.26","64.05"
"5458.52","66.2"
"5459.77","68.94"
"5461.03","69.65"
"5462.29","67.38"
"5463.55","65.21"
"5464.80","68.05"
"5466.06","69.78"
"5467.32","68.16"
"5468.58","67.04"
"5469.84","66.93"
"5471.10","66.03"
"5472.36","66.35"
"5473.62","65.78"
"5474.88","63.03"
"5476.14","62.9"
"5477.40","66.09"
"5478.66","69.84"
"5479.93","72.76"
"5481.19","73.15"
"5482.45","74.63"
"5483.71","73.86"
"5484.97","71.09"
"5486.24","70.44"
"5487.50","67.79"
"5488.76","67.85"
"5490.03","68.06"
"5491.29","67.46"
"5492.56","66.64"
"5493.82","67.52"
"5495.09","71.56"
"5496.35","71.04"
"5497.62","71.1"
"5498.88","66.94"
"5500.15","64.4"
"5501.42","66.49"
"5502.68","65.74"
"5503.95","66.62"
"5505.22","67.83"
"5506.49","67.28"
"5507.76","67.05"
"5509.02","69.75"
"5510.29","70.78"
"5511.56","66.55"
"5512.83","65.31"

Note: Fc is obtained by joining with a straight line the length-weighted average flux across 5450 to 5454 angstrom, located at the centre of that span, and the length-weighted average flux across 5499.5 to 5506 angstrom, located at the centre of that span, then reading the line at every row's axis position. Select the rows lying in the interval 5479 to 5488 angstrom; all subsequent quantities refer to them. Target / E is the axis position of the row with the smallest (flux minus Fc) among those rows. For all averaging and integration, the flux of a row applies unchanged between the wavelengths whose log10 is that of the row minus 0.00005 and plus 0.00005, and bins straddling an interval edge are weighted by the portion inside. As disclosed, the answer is 5487.50 angstrom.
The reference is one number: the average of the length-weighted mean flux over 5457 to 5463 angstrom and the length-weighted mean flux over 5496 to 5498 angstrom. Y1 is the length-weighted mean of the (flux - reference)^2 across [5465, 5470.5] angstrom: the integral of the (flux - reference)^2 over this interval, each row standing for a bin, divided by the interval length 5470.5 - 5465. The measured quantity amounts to 3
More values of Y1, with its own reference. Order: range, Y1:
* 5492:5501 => 7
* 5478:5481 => 8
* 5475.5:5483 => 18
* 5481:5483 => 24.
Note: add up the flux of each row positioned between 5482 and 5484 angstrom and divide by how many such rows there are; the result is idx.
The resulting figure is 74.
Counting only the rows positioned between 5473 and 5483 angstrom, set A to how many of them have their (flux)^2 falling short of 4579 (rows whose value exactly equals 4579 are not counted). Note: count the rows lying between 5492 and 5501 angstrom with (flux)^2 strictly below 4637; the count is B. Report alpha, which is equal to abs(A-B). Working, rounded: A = 4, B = 4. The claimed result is 0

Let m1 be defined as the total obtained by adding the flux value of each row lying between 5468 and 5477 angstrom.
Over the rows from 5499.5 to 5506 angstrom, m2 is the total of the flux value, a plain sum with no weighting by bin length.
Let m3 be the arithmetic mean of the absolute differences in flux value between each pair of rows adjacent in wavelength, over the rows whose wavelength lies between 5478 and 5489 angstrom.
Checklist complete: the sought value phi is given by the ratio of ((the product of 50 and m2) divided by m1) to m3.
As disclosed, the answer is 25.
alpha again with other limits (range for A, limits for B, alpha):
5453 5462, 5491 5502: 1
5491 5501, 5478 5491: 2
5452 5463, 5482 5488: 6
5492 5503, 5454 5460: 2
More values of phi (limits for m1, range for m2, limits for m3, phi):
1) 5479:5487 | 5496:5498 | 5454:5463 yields 11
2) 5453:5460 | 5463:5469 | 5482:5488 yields 25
